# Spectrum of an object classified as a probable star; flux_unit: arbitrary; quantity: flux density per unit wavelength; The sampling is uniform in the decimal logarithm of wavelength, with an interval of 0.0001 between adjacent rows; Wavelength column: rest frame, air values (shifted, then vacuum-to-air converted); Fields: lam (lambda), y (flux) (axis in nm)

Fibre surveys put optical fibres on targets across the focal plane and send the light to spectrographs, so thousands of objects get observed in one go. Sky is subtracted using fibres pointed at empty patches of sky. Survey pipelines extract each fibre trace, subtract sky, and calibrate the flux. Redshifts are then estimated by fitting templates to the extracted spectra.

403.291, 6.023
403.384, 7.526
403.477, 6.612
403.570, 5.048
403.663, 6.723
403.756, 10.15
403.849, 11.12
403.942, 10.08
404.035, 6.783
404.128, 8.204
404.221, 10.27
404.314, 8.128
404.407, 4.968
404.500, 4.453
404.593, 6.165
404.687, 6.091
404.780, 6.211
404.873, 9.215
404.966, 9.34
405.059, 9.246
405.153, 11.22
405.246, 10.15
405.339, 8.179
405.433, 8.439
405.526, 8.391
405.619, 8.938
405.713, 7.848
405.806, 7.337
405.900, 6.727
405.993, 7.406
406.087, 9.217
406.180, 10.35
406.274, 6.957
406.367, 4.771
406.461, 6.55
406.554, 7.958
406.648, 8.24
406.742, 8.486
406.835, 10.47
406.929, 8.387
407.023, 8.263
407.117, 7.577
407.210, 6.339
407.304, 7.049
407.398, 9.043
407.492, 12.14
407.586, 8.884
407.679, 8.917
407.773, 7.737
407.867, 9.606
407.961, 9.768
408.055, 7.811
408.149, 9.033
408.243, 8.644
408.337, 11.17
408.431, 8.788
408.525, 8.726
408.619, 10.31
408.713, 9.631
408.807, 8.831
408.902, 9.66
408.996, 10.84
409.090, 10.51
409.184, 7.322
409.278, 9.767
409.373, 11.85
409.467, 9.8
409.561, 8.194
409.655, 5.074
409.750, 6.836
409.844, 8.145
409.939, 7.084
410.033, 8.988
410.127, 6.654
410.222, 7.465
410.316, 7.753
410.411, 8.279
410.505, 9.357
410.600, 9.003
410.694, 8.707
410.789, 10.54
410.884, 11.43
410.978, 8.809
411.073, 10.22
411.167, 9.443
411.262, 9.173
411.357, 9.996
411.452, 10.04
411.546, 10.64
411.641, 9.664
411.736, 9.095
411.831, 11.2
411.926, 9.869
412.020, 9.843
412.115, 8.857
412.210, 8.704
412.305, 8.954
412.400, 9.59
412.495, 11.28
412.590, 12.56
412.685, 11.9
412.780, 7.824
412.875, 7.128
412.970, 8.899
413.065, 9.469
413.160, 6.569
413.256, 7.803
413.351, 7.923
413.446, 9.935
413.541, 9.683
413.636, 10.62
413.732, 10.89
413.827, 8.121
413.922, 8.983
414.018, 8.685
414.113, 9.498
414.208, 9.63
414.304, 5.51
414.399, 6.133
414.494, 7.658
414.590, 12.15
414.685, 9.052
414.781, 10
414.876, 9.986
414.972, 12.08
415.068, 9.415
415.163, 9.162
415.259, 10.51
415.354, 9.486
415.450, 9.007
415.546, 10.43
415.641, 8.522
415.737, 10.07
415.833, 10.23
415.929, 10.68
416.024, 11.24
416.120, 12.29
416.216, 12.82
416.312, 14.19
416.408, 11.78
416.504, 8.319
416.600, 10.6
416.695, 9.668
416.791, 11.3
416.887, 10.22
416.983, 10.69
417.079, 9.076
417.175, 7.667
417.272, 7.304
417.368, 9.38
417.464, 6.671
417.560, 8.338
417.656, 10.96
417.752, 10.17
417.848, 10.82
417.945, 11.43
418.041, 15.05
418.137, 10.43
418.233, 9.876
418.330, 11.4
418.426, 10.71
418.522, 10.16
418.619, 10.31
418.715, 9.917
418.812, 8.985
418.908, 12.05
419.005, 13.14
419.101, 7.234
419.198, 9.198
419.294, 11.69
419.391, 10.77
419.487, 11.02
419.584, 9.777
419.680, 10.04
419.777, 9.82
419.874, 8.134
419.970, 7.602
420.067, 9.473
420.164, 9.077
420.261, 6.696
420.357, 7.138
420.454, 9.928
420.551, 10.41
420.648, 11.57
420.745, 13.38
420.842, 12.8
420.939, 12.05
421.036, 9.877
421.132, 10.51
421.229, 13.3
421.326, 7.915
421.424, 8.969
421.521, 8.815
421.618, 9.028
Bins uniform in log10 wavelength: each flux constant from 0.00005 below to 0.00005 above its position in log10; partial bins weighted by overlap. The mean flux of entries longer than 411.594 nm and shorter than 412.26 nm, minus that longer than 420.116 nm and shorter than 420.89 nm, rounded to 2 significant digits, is -0.52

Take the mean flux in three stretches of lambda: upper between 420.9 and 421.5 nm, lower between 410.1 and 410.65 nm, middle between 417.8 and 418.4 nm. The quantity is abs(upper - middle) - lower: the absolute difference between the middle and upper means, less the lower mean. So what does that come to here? -7.0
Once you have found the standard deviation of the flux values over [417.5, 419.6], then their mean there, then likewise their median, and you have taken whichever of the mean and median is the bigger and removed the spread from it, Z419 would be 9.0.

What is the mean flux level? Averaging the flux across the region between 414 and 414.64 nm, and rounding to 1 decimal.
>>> 8.5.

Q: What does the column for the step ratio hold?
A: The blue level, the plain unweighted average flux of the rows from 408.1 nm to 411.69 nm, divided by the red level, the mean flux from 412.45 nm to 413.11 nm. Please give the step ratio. 0.92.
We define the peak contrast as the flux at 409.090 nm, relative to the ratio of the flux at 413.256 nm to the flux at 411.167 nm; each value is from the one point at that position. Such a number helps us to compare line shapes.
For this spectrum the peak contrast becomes 13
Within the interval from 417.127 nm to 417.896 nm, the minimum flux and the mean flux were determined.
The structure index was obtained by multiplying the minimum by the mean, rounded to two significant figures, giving 59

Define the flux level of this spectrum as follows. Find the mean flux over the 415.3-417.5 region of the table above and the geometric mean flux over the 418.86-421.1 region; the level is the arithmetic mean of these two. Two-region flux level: 10.0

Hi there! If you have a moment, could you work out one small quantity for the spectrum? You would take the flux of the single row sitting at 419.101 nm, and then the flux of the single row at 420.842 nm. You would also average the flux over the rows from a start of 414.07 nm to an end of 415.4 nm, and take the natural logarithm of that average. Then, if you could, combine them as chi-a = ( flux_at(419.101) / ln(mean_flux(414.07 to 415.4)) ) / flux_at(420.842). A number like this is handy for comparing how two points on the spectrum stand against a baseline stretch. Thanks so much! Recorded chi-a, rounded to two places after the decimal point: 0.25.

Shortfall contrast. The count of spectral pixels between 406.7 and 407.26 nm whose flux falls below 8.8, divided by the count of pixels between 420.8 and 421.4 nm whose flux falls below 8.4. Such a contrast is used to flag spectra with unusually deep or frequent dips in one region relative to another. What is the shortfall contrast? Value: 5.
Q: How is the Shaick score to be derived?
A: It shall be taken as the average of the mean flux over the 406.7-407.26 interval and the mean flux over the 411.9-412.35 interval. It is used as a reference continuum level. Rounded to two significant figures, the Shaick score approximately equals 8.7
